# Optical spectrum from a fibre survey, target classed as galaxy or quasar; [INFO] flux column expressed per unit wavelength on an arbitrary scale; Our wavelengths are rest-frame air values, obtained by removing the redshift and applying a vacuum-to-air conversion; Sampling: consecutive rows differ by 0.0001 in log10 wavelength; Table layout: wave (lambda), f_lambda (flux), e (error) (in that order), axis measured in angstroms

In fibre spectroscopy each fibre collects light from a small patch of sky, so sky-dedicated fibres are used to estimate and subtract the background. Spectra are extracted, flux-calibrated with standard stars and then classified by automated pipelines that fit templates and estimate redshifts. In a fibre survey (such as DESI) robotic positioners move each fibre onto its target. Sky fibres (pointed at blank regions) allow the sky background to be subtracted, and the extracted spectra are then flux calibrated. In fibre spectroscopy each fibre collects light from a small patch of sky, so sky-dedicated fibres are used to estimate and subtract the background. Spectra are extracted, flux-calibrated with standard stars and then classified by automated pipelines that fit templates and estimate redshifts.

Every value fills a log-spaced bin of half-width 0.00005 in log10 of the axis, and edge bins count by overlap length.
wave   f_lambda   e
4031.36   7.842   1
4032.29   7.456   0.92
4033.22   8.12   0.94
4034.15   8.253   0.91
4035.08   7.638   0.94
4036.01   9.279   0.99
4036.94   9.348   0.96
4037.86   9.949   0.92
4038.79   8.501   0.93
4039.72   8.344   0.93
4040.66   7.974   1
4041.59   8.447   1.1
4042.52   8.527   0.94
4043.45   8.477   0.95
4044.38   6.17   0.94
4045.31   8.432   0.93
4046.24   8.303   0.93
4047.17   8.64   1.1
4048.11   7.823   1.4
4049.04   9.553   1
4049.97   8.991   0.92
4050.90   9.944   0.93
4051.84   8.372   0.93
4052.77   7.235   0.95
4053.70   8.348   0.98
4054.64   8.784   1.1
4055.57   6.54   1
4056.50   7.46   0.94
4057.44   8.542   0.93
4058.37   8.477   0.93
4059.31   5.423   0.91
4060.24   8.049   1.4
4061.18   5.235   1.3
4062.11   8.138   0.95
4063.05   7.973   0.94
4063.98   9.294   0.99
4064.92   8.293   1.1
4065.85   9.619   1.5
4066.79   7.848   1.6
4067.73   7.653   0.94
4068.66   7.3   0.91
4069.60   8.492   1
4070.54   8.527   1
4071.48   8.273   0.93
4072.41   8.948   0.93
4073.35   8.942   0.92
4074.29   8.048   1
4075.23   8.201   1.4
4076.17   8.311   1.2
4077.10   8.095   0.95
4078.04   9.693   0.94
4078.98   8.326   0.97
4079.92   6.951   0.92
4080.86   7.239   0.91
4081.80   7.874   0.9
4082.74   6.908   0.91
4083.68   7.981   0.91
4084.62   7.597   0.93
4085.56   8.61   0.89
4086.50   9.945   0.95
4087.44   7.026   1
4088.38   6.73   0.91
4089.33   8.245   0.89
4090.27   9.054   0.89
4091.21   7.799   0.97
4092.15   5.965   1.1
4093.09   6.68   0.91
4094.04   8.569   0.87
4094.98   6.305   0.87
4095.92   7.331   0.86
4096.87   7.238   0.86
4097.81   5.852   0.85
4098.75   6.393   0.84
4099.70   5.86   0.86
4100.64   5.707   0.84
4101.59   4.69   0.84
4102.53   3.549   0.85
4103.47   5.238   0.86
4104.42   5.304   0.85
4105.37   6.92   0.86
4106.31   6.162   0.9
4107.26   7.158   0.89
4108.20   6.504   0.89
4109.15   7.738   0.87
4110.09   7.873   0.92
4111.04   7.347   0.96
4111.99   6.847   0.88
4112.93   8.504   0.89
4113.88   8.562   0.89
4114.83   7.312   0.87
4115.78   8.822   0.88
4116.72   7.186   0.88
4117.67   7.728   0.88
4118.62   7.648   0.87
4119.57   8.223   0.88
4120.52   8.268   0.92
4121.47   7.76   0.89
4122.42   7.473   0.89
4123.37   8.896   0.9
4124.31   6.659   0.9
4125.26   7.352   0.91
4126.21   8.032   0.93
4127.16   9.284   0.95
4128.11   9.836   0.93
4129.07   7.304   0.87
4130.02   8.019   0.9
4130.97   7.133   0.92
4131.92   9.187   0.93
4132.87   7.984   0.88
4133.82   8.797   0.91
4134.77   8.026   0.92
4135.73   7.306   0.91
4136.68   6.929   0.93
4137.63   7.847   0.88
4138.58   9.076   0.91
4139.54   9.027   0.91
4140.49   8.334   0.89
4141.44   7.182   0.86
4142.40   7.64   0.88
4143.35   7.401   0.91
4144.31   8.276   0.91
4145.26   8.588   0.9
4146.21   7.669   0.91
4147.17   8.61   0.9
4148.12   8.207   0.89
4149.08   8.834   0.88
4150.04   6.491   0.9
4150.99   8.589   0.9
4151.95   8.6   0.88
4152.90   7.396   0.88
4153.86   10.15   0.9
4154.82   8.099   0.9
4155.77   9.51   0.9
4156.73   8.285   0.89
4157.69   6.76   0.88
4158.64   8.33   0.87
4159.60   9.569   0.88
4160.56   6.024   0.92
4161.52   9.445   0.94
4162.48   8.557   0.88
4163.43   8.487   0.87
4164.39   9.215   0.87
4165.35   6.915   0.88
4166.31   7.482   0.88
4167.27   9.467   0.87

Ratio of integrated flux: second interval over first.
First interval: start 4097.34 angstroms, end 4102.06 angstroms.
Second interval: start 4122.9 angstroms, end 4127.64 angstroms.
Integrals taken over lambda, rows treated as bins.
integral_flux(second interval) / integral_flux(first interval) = 1.42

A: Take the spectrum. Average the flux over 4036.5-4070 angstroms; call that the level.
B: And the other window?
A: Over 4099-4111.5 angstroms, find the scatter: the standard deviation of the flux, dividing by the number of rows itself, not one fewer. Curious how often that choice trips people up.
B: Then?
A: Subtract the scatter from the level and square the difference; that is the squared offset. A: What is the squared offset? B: 48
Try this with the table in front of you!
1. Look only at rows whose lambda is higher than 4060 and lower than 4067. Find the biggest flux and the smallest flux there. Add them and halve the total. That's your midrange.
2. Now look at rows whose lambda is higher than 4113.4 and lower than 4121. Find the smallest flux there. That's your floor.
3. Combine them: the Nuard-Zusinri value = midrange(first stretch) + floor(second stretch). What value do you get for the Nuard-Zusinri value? 14.6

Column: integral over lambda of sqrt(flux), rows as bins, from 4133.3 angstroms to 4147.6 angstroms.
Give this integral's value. 41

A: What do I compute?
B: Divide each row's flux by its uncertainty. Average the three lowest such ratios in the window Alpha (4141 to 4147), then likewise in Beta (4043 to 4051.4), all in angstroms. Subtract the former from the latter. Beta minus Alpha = -1.6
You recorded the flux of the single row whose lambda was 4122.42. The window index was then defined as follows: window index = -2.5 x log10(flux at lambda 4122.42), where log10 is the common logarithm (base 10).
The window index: -2.18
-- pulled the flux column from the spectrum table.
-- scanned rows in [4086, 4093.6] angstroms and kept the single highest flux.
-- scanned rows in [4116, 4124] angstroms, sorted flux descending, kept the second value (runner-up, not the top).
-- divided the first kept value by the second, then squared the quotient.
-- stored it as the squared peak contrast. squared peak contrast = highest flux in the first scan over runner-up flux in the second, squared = 1.4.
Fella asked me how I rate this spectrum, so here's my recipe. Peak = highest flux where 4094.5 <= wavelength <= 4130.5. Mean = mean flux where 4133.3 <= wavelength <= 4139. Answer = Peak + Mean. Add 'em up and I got 17.8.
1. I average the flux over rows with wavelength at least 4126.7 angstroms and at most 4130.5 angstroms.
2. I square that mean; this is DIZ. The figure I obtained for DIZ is 74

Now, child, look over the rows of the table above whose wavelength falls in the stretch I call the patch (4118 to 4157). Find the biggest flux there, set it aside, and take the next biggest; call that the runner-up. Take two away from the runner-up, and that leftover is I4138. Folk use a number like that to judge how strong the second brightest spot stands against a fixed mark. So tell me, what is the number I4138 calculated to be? 7.84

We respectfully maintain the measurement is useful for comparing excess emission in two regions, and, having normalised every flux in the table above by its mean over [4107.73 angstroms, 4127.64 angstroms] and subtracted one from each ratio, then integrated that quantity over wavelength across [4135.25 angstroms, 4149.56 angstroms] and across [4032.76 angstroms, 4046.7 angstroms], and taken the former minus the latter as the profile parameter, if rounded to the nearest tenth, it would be -0.6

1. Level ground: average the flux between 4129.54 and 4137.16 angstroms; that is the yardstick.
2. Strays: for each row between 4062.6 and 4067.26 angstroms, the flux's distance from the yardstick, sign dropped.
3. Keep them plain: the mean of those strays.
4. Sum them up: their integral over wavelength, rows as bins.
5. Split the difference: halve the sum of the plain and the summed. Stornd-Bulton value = 2.02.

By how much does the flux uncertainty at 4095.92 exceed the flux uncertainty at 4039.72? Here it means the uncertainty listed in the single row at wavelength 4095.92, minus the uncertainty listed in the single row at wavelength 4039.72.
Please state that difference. -0.070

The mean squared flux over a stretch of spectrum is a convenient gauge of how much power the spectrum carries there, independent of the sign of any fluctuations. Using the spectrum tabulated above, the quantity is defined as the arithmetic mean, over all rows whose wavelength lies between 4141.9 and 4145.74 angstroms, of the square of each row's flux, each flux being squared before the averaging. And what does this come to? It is 64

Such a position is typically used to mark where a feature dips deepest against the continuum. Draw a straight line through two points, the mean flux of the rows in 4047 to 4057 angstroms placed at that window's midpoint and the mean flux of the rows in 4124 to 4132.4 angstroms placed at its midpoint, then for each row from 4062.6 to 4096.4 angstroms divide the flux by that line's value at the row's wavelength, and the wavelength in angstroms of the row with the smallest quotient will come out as 4092.15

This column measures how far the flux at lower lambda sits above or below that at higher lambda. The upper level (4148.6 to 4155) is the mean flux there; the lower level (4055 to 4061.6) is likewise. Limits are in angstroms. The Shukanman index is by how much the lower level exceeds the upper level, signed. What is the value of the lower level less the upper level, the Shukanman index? -1.2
